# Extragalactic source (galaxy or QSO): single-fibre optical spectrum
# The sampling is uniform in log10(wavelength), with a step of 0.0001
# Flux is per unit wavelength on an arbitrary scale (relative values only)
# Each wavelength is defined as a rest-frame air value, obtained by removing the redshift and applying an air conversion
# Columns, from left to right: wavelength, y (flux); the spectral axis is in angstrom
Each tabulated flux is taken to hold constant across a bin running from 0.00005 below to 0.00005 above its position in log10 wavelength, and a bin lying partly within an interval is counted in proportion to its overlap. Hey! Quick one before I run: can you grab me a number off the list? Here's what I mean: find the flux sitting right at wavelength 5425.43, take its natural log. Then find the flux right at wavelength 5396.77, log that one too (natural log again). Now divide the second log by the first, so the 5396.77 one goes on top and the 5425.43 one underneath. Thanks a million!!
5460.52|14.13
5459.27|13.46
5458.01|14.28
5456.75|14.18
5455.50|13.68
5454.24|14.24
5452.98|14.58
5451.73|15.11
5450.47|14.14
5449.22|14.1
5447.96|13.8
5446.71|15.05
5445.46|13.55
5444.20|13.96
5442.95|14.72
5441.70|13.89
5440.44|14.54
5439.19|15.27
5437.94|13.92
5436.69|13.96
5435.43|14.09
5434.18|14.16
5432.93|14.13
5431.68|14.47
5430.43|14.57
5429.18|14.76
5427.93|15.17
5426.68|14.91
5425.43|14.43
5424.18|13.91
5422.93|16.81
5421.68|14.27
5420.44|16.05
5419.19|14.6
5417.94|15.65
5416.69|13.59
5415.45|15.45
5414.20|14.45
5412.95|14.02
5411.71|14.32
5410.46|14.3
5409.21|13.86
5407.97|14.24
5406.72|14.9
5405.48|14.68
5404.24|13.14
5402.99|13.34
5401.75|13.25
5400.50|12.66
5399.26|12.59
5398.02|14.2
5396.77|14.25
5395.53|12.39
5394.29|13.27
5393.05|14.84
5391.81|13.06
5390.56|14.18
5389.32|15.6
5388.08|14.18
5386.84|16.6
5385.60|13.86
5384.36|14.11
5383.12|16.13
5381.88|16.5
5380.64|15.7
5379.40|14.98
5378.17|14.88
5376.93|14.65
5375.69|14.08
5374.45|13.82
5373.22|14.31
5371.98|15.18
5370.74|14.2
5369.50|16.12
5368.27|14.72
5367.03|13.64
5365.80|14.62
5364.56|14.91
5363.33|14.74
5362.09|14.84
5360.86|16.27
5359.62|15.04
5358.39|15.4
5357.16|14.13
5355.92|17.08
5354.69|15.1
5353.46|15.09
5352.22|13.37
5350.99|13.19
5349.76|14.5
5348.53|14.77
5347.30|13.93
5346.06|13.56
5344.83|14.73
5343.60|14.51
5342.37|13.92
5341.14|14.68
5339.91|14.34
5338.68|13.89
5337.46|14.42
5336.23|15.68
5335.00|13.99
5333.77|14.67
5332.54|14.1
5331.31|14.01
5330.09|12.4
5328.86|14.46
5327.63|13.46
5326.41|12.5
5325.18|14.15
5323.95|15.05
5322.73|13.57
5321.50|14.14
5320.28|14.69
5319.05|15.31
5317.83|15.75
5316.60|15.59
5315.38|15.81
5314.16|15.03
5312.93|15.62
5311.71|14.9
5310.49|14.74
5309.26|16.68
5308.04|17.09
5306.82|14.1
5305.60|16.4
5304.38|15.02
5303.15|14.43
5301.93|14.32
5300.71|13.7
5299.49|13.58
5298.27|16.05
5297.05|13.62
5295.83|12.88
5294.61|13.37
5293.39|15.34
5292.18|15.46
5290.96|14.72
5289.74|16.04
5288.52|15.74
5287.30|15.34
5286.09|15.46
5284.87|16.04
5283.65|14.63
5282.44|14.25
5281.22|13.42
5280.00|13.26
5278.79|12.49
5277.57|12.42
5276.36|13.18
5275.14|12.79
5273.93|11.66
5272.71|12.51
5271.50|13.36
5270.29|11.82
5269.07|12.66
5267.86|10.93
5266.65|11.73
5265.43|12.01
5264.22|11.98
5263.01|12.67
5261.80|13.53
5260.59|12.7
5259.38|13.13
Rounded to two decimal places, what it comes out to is 1.00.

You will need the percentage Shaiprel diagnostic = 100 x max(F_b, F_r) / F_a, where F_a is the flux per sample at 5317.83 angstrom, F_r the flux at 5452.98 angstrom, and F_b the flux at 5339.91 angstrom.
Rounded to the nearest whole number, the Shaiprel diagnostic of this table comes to 93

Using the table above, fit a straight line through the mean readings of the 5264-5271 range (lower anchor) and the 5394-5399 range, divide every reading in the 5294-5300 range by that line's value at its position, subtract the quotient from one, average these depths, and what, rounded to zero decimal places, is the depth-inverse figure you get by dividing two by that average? -15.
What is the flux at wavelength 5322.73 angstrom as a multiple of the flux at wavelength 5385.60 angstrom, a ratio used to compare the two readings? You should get 0.98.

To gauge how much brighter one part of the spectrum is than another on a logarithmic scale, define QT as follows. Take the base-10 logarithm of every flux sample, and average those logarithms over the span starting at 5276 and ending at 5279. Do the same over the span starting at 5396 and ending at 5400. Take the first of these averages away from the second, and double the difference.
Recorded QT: 0.06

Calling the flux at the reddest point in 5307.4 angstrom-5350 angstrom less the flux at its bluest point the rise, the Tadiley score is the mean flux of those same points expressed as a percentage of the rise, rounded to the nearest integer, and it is -563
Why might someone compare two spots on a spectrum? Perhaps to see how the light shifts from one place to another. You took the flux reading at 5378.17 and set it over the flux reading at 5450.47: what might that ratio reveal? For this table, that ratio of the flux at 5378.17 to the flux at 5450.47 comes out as 1.05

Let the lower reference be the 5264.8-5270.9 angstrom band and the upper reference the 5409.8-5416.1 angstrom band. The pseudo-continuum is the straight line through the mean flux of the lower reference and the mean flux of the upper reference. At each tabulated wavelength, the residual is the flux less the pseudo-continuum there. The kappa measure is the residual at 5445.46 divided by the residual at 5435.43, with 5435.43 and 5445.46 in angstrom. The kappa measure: 1.9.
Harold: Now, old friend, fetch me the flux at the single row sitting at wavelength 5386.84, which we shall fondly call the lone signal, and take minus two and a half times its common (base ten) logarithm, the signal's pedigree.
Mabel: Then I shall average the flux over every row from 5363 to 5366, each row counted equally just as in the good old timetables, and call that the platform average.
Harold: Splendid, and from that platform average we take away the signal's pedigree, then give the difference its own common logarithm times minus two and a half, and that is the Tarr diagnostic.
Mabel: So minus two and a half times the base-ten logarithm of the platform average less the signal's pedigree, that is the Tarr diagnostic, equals -3.13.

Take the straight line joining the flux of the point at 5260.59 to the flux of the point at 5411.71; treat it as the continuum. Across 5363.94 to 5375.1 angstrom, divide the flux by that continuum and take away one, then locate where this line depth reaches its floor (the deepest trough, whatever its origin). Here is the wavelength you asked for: 5367.03 angstrom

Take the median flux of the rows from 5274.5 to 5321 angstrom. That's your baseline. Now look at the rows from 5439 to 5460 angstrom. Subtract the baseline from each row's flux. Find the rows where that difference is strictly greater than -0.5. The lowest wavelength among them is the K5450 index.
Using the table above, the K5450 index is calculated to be 5439.19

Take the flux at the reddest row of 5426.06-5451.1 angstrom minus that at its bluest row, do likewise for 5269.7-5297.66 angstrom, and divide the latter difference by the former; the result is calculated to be -2.3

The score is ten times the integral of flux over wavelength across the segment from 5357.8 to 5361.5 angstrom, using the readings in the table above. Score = 576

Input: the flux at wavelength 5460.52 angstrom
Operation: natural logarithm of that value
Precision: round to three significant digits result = 2.65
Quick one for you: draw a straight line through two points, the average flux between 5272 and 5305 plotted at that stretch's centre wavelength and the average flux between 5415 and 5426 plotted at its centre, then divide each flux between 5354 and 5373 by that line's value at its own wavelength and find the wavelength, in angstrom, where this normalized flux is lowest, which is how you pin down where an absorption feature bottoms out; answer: 5367.03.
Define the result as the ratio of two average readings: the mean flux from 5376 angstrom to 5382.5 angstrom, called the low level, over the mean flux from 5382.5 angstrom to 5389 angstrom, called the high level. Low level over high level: 1.02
